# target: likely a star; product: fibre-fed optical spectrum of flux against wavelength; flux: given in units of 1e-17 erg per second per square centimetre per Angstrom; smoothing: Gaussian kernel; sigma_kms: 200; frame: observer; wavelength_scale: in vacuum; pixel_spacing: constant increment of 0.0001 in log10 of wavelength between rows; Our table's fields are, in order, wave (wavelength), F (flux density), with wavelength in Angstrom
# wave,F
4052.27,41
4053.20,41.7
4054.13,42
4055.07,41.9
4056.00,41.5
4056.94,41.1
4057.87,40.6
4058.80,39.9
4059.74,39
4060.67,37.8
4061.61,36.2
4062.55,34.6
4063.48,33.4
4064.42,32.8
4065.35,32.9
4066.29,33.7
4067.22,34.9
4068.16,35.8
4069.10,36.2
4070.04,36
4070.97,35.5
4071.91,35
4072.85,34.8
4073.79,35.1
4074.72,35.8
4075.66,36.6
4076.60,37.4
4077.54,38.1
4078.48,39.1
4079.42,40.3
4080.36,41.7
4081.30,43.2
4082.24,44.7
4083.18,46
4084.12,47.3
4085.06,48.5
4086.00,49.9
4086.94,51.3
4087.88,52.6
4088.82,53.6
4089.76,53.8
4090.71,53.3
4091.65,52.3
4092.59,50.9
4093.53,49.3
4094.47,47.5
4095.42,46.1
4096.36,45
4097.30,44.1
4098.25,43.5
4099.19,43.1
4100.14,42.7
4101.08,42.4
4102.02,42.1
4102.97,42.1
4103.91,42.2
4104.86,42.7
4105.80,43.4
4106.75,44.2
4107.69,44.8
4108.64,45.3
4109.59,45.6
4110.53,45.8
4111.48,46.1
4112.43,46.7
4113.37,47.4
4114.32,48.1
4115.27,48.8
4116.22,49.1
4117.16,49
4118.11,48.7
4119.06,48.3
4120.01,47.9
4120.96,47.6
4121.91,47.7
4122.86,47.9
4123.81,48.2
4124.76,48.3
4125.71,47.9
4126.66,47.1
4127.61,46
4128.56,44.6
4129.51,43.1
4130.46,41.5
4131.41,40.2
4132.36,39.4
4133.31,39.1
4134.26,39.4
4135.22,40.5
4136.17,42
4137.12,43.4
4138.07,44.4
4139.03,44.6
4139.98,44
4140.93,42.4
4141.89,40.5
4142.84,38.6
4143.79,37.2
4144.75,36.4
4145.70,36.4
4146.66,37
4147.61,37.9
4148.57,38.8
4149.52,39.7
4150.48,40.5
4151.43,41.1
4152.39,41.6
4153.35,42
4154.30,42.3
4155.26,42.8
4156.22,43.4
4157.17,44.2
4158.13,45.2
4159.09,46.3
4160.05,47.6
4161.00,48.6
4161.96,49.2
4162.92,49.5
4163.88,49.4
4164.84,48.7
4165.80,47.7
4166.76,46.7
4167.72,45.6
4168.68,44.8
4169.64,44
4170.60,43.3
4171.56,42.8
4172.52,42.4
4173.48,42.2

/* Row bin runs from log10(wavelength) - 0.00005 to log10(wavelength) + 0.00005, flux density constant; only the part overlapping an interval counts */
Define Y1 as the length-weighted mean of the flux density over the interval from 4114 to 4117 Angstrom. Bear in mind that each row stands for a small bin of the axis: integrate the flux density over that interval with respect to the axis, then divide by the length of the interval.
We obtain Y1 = 49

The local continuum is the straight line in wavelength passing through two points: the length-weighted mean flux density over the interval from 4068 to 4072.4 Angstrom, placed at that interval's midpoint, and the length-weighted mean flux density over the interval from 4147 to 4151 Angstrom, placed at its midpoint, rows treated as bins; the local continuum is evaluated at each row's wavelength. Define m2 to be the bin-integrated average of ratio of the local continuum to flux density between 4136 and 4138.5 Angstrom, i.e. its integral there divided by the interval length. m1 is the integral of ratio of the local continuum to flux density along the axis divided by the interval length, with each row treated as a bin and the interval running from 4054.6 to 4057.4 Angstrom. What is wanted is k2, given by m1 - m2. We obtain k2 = -0.05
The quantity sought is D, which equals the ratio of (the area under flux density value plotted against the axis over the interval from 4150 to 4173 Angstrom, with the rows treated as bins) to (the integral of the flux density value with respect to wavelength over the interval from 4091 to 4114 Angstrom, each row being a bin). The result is 0.99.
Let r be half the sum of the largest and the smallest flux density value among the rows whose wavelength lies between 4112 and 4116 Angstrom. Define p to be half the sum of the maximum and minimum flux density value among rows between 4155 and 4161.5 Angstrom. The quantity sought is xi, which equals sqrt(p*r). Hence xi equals 47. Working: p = 46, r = 48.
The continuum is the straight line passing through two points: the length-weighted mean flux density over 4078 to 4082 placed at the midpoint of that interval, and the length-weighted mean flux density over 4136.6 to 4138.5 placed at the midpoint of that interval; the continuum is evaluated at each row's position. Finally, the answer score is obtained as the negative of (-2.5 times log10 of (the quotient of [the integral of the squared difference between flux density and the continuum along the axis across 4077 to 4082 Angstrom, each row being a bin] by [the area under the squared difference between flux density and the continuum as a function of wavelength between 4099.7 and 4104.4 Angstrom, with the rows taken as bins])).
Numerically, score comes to 4.4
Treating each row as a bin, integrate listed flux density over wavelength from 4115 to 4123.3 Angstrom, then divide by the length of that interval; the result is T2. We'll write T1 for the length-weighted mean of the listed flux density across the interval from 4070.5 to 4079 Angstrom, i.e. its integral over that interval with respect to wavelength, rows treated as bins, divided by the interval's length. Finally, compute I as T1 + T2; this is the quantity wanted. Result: 85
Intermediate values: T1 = 36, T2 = 48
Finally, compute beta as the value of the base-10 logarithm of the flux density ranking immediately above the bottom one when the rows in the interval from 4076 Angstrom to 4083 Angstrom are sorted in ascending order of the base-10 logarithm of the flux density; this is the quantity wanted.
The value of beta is 1.58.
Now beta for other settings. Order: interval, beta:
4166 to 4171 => 1.64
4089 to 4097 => 1.66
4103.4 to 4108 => 1.63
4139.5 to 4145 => 1.57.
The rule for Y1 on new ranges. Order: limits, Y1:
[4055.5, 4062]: 40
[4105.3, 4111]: 45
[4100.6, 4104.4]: 42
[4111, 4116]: 47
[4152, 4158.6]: 43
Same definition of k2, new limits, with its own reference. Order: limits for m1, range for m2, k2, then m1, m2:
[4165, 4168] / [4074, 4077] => -0.13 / 0.85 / 0.99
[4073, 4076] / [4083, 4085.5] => 0.24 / 1.01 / 0.77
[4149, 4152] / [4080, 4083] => 0.14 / 0.97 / 0.83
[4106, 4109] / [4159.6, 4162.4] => 0.01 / 0.84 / 0.82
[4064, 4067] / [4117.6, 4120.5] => 0.29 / 1.07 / 0.78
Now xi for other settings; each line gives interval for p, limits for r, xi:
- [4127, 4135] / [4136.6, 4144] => 42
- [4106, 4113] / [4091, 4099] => 47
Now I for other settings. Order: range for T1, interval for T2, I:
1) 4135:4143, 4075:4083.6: 83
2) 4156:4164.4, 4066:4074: 82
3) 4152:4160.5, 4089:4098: 93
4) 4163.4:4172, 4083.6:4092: 97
